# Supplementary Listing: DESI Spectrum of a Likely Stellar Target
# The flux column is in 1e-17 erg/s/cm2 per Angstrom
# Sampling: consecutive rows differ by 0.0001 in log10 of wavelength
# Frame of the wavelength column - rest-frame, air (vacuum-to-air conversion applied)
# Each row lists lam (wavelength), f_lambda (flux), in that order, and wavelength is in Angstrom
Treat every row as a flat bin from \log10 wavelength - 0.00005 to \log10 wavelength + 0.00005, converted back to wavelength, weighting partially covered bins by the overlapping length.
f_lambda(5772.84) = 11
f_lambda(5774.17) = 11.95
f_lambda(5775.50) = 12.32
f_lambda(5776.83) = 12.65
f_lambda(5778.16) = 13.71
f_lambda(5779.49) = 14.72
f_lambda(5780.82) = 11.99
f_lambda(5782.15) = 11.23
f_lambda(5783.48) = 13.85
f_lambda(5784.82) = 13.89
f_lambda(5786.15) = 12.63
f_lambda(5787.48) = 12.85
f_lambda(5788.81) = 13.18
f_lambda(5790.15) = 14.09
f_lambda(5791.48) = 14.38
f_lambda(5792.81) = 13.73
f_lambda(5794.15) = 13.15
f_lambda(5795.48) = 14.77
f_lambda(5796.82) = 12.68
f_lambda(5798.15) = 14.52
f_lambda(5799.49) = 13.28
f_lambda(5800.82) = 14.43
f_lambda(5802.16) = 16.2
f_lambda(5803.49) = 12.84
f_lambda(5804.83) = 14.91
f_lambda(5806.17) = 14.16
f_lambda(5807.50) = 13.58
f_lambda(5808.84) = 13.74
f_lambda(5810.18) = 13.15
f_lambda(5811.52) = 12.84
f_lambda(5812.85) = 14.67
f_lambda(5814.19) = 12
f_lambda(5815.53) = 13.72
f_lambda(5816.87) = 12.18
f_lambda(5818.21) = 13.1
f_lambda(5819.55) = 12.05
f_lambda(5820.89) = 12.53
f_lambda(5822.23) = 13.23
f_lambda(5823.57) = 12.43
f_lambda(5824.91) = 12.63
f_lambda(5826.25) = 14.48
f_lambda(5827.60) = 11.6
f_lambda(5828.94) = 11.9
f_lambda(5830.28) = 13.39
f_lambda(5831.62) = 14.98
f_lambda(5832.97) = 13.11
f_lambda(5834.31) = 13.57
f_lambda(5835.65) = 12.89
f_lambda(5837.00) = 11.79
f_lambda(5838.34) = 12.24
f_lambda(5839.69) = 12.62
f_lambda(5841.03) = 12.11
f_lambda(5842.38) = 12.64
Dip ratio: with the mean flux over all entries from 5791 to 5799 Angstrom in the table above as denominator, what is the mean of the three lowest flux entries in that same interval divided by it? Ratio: 0.95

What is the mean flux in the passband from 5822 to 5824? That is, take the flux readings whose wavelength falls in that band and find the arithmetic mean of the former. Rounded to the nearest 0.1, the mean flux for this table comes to 12.8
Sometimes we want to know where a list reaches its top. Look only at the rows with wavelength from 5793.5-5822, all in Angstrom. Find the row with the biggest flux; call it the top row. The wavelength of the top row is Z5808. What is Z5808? 5802.16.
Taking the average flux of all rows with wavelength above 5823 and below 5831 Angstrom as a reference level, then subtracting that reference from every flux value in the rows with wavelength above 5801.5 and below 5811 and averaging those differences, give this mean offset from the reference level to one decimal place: 1.3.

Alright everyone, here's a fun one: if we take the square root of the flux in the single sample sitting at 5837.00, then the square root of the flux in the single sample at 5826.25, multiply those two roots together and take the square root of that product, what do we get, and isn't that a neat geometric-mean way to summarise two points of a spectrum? 3.61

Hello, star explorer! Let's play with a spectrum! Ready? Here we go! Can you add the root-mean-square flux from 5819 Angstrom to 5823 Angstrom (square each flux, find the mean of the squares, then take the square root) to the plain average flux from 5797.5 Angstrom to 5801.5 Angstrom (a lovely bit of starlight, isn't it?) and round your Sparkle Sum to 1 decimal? 26.7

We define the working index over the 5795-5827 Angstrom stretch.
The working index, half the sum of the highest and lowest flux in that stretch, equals 14.1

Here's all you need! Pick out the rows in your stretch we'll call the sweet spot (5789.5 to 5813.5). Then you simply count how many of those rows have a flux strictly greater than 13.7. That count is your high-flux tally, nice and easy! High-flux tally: 11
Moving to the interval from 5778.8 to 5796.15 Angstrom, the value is 7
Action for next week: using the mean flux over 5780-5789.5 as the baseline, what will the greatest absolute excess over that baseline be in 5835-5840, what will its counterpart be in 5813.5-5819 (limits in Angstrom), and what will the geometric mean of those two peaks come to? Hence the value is 0.96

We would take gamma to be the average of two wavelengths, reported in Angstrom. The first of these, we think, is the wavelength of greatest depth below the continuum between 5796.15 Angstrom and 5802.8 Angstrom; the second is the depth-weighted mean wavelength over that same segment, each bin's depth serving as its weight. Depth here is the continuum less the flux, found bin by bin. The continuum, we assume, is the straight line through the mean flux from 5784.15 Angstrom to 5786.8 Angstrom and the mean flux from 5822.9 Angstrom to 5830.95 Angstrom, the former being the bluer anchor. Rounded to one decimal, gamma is 5799.0 Angstrom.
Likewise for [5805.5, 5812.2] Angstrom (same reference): 5809.4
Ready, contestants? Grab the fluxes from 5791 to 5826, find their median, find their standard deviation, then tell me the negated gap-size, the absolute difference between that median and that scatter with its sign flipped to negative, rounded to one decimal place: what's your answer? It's -12.2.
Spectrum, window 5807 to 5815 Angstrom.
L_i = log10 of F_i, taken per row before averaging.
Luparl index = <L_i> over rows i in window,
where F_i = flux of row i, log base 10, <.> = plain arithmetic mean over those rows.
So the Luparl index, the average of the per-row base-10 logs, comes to 1.12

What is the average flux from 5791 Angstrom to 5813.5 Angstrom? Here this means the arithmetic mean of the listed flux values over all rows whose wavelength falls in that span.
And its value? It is 13.9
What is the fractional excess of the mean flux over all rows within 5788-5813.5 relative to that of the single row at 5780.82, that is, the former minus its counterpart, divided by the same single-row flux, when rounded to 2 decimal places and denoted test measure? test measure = 0.16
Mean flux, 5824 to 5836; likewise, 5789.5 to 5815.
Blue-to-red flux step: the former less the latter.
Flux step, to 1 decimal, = -0.7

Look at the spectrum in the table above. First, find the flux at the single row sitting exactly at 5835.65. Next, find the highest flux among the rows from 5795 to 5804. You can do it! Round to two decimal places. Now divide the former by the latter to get 0.80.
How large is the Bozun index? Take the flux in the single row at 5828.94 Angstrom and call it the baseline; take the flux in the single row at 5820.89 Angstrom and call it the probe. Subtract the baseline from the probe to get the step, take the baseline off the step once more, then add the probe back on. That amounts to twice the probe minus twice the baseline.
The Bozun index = 1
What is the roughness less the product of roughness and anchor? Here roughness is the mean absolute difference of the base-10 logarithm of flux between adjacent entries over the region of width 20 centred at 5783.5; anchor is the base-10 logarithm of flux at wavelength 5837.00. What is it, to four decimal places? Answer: -0.0021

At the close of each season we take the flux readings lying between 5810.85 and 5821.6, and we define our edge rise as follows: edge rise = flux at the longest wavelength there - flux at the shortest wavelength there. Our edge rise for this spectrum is -0.3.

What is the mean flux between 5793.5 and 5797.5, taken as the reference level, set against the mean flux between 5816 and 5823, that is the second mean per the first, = 0.93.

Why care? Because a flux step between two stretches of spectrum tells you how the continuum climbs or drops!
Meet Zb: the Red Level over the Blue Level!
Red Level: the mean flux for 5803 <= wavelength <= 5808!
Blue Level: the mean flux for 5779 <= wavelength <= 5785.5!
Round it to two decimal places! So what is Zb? 1.06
